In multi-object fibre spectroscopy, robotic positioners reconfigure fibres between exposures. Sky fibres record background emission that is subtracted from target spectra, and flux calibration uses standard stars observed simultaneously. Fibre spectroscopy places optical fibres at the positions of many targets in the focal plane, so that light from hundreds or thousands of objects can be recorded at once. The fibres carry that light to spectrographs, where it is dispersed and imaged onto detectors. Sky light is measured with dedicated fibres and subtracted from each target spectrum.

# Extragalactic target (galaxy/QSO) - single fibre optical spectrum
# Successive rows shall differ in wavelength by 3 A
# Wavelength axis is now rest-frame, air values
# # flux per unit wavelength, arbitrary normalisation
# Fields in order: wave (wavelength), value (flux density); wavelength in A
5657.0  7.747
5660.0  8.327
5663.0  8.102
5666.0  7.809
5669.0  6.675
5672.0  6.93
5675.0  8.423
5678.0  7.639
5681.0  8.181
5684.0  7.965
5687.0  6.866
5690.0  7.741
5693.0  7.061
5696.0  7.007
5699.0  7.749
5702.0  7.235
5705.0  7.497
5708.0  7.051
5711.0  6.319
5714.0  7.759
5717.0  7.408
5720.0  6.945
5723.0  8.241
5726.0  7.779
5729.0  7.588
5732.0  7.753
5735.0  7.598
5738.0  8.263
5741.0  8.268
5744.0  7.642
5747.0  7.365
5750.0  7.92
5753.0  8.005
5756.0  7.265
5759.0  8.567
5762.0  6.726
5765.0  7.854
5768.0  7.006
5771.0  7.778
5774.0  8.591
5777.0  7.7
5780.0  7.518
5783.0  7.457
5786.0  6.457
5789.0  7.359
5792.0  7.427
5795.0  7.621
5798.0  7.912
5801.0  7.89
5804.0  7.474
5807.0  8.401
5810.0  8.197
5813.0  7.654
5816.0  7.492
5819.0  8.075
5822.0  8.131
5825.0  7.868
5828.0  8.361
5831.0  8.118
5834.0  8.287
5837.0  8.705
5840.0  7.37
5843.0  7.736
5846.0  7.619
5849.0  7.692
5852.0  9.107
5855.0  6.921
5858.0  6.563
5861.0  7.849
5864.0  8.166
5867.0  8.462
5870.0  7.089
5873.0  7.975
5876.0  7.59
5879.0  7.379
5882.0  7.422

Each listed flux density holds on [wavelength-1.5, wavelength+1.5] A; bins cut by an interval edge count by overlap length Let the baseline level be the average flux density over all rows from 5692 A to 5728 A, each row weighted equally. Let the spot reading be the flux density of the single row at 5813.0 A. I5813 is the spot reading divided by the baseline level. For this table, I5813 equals 1.04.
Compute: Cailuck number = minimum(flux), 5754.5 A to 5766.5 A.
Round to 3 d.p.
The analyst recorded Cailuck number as 6.726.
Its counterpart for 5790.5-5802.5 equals 7.427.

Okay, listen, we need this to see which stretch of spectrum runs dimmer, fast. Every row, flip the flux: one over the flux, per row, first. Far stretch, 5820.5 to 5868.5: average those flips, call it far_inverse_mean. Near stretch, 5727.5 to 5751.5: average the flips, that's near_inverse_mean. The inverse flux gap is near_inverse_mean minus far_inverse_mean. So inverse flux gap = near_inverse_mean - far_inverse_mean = 0.0016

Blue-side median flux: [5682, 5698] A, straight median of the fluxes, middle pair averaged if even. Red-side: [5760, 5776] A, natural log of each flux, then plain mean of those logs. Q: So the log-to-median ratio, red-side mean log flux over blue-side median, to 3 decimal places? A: 0.287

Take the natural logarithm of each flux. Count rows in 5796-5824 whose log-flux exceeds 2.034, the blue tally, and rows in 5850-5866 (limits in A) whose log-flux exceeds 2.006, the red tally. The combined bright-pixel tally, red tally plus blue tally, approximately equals 10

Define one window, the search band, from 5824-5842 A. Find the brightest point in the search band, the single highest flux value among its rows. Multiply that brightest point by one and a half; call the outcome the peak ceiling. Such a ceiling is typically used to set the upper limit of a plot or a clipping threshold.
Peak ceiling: 13.1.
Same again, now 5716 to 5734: 12.4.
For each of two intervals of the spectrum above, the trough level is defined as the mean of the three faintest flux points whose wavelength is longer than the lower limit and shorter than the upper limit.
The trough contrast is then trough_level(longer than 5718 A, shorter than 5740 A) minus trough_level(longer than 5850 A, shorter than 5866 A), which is 0.27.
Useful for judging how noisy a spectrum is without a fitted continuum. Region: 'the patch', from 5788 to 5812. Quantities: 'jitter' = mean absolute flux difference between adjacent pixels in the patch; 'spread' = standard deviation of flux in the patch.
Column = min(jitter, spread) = 0.30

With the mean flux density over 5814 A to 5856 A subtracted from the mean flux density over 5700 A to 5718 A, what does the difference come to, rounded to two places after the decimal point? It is -0.75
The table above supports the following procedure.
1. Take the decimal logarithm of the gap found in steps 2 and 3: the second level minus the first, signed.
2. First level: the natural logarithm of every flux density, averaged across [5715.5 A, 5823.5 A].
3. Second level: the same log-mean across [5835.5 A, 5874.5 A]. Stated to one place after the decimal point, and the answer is -2.0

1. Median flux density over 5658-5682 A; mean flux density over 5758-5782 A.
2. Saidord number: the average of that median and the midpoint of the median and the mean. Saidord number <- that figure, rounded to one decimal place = 7.9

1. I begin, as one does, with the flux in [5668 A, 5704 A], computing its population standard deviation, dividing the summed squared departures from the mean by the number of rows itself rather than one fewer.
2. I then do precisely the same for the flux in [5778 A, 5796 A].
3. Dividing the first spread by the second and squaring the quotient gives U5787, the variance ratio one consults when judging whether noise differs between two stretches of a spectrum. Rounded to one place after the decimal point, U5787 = 2.0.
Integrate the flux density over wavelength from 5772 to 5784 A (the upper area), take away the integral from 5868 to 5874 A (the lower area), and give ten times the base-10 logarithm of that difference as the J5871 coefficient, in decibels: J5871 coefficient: 16.9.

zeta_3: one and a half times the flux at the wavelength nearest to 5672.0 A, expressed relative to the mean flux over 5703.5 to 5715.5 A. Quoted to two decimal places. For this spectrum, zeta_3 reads 1.45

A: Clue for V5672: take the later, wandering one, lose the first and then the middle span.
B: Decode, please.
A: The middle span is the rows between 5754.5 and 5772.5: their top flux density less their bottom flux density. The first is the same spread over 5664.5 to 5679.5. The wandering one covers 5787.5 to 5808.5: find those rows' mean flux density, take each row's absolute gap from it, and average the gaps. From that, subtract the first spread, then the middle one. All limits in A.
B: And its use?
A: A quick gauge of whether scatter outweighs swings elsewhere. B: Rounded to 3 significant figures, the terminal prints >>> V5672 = -3.30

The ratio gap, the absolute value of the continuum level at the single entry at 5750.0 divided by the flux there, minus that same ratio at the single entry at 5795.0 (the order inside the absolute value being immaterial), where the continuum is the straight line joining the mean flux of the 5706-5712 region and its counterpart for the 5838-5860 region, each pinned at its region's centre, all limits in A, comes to 0.07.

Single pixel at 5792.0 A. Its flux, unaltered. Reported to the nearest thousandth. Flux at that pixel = 7.427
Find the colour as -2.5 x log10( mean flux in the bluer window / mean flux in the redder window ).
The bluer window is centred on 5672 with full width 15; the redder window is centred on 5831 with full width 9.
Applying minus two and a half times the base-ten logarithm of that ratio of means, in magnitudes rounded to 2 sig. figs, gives 0.10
